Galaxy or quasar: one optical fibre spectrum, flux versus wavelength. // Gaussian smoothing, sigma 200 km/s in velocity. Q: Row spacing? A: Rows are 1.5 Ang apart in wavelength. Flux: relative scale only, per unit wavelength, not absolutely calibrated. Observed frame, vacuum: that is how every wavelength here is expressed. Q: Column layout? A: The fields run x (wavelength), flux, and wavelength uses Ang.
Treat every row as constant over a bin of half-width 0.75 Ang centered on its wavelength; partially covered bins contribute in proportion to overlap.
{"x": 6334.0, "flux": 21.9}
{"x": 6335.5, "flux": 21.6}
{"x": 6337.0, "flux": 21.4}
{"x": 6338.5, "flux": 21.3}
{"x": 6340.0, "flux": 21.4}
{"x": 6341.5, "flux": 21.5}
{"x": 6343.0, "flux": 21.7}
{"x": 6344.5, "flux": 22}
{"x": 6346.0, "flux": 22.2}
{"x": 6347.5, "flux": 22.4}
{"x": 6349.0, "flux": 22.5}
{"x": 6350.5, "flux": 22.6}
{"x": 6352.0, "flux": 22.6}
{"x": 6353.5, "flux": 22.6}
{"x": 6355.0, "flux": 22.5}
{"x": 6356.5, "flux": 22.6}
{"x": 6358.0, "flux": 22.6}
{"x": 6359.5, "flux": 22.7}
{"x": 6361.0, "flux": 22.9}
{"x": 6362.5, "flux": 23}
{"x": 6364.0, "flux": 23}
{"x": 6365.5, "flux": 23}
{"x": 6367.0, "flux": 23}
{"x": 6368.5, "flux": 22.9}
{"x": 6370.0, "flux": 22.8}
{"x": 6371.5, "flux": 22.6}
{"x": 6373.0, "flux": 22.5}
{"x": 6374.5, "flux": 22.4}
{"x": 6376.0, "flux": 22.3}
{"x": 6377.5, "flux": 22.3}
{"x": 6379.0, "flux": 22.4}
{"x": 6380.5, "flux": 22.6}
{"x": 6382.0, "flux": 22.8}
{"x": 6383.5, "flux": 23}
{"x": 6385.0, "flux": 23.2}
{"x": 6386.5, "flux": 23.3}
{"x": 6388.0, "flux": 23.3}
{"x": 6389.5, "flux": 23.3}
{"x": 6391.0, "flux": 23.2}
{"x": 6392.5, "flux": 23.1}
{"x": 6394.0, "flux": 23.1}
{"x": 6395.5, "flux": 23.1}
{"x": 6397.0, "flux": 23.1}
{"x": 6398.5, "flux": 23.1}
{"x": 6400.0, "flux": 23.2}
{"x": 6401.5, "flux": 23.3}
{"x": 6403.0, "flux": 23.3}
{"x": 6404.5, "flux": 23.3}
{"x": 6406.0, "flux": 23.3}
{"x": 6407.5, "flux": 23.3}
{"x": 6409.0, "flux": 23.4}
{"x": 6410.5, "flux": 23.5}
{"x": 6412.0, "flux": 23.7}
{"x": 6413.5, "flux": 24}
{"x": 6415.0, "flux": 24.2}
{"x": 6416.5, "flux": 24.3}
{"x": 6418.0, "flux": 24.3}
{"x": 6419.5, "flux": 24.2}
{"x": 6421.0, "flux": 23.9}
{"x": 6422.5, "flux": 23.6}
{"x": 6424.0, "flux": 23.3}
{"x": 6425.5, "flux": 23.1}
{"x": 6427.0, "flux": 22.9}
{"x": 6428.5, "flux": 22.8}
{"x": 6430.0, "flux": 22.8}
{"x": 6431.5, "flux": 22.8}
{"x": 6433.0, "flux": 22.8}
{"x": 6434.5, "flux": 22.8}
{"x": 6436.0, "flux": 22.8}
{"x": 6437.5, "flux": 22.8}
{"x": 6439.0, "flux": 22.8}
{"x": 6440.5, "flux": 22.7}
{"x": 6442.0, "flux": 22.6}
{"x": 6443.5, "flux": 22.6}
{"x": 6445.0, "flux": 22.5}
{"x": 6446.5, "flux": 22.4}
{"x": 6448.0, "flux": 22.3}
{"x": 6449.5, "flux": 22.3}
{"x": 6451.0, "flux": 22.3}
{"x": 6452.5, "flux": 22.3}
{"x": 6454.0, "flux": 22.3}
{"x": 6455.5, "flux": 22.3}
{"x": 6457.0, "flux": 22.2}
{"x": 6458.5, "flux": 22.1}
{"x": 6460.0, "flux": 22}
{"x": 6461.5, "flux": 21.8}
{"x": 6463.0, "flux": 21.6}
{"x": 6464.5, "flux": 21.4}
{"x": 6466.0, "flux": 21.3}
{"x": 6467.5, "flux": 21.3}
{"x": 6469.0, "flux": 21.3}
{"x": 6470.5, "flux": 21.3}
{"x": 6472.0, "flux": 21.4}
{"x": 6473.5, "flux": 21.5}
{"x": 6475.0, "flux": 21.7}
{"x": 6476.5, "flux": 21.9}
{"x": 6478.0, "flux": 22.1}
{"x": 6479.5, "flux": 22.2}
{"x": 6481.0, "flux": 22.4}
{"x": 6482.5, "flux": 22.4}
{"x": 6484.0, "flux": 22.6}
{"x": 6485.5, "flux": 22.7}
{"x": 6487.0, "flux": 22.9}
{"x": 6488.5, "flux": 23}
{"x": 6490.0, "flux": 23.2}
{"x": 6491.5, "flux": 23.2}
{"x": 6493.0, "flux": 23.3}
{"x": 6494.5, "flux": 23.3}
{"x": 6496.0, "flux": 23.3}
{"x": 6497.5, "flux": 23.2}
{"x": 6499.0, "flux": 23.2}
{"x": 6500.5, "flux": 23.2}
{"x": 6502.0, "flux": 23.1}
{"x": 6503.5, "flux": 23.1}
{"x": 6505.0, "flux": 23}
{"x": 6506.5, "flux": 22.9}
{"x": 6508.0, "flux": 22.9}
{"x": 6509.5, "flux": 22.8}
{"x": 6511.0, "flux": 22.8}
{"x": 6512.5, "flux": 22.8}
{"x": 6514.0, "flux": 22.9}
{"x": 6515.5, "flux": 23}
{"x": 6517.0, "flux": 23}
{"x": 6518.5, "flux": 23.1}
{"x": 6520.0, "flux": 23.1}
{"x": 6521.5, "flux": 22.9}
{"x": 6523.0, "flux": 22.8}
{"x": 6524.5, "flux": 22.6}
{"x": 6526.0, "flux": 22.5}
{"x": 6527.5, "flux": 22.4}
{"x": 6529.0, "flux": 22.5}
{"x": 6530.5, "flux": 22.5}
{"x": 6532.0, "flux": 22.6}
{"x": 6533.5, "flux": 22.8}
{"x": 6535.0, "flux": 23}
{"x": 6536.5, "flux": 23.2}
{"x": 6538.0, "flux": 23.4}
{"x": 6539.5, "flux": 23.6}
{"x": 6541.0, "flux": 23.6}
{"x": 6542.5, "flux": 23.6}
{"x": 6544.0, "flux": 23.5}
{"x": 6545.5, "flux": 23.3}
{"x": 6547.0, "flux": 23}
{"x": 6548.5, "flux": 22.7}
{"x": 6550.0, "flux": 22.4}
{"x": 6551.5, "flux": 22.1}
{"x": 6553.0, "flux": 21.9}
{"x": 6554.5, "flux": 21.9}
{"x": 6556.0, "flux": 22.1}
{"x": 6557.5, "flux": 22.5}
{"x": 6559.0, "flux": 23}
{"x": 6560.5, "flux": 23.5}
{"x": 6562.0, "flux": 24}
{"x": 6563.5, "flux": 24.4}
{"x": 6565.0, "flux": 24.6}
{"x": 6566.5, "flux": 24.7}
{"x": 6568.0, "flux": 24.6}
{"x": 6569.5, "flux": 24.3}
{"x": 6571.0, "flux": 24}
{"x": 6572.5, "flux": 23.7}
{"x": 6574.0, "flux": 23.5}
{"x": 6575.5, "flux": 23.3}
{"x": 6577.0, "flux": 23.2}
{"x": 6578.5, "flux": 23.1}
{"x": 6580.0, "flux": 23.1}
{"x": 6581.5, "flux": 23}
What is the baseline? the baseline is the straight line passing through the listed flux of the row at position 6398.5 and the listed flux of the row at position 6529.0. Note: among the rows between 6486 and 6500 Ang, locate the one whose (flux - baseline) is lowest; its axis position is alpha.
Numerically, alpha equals 6487.0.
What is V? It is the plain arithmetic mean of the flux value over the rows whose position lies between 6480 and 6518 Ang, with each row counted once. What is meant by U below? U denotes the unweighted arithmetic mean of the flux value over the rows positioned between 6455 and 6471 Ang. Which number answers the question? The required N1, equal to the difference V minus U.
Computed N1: 1.28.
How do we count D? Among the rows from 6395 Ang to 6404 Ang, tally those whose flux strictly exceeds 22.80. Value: 6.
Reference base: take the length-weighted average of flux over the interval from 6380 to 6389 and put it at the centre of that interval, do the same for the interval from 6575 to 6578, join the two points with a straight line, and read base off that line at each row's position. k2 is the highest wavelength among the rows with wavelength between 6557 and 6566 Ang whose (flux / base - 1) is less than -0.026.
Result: 6557.5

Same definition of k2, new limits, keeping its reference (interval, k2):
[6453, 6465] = 6464.5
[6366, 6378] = 6377.5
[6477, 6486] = 6482.5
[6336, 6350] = 6347.5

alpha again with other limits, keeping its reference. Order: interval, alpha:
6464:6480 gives 6466.0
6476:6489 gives 6476.5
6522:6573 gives 6553.0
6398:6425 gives 6398.5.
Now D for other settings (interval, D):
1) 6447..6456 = 0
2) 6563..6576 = 9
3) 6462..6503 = 11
